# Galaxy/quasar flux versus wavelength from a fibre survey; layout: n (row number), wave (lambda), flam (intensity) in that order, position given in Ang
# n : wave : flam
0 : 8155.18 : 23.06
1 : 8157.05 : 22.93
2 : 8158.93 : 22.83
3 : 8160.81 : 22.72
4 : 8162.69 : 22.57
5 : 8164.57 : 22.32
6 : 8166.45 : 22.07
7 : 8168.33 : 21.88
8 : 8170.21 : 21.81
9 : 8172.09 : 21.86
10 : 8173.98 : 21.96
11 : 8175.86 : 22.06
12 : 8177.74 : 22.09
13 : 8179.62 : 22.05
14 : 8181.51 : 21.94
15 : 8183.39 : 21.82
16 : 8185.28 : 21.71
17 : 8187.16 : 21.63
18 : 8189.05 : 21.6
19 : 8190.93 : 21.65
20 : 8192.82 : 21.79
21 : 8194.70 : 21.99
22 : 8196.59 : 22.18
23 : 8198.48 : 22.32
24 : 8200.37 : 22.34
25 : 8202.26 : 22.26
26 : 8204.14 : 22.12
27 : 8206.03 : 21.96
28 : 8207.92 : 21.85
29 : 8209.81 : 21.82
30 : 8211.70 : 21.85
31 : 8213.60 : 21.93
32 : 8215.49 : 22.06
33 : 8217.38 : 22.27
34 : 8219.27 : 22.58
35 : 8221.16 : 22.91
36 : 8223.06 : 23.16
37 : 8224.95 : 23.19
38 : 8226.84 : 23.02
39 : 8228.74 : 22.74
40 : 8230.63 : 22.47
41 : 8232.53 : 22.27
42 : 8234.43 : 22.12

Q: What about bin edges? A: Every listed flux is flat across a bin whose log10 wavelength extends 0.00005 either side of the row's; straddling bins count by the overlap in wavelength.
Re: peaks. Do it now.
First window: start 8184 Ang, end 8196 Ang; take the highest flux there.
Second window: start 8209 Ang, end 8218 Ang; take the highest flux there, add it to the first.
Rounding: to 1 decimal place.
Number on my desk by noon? 44.3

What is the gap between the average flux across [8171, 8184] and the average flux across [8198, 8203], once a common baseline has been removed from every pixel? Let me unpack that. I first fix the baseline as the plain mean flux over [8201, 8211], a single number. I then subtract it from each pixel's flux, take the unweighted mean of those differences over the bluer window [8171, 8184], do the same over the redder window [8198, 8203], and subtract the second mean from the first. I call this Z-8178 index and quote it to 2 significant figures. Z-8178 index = -0.34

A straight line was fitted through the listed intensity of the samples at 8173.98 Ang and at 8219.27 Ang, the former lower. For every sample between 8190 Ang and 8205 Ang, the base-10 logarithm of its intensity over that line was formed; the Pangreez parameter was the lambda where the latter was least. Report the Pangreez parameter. 8190.93 Ang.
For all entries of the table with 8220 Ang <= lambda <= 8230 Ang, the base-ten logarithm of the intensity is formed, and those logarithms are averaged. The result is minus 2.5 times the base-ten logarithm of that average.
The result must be -0.335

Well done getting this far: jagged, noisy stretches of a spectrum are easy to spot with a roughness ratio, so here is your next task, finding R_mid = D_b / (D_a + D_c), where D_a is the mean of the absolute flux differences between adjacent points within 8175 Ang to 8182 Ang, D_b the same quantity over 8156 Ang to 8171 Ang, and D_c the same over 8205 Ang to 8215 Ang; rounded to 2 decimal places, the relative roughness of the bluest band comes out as 1.31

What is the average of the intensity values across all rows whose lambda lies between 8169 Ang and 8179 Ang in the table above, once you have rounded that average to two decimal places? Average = 21.96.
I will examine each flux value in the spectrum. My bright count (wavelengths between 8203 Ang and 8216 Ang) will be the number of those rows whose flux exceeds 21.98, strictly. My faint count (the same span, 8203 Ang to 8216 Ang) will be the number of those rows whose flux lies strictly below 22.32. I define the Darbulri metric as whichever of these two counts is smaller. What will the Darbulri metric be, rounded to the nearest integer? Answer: 2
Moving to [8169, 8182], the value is 3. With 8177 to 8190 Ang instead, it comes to 2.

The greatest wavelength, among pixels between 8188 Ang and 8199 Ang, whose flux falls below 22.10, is 8194.70 Ang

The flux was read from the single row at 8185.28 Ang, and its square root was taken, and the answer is 4.66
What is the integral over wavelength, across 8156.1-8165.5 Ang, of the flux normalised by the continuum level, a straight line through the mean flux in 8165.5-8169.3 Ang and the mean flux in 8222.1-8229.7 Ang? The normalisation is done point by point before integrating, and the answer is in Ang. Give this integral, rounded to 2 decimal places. 9.75 Ang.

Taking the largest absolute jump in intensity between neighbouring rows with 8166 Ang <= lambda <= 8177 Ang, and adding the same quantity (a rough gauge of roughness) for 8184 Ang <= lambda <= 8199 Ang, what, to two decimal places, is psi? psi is 0.39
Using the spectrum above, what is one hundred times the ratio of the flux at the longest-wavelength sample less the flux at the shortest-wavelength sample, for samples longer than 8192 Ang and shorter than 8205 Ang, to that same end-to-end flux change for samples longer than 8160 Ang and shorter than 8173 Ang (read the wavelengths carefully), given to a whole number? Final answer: -38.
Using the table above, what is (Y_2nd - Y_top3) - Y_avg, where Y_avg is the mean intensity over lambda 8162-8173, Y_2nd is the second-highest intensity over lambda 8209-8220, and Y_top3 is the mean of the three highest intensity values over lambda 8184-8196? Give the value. -21.6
